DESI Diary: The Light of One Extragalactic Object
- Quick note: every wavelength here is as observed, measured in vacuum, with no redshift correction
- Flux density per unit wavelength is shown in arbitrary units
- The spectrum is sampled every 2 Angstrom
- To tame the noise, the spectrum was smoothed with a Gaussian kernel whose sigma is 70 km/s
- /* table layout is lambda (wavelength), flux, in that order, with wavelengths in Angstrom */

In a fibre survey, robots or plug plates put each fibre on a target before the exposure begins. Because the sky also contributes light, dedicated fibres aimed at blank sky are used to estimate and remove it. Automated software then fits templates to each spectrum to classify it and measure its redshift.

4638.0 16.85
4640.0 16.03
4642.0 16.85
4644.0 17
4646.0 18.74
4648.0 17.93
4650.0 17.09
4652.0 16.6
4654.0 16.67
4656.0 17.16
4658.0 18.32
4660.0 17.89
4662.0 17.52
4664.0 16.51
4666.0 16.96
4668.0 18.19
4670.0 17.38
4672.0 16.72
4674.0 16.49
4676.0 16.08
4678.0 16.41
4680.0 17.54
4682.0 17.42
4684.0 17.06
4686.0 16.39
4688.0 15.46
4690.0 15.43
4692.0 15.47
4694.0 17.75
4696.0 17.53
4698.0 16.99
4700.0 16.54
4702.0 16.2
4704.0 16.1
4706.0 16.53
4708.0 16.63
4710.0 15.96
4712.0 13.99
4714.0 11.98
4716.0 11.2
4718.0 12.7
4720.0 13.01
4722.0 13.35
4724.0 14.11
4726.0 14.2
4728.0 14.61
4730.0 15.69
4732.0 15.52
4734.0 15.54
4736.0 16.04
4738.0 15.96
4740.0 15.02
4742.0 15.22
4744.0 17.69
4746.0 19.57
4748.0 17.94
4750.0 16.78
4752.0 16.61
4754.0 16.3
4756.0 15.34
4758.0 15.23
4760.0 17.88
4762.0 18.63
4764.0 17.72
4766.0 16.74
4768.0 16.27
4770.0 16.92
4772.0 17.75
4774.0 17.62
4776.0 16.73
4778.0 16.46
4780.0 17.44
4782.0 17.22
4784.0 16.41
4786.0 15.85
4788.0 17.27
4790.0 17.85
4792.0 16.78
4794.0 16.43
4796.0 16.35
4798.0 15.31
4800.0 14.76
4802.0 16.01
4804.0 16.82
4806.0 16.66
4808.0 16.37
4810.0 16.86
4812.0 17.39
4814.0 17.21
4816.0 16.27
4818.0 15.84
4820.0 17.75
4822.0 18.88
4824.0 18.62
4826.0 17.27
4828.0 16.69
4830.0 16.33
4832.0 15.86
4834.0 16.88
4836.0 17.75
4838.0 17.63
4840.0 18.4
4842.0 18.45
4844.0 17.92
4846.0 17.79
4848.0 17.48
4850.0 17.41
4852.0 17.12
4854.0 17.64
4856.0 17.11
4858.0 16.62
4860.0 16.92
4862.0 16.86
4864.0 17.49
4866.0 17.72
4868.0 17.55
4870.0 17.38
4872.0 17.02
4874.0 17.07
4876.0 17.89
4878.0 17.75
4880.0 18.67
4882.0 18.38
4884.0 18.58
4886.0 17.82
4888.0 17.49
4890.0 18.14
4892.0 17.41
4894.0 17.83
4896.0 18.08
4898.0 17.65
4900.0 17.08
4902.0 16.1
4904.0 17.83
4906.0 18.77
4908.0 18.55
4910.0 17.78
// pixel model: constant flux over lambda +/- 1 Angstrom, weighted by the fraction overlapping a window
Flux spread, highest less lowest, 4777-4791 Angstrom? 2.0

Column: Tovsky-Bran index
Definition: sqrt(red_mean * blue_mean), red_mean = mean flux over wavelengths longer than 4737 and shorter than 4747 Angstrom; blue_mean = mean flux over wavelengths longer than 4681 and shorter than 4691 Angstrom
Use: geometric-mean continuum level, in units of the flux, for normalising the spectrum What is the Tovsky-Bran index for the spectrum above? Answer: 16.5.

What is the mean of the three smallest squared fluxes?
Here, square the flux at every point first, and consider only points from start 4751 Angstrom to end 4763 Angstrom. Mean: 244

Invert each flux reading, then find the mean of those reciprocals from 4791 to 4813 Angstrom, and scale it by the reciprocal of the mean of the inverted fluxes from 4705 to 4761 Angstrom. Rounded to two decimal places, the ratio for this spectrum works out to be 0.93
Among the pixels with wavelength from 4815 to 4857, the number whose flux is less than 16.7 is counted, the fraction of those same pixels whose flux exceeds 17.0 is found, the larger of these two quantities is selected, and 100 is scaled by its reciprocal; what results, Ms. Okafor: 20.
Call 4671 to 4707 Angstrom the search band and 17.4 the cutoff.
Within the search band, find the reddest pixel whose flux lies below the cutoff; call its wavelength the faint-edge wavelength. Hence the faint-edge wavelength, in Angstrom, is 4706.0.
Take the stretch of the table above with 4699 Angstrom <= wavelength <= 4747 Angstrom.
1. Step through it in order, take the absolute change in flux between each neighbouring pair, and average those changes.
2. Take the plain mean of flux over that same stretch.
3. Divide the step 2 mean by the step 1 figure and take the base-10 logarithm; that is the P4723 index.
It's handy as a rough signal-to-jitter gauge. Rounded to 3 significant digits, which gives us 1.31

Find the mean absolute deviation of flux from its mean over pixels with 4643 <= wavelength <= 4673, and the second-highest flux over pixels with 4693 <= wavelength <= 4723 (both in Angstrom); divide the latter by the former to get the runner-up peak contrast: 30.4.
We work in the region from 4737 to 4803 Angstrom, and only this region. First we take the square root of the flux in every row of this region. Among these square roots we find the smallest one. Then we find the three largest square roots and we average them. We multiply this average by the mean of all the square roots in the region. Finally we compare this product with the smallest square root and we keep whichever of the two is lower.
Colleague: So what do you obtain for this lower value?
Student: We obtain 3.84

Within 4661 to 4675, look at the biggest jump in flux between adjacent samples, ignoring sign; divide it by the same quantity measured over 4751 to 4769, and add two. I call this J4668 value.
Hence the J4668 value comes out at 2.5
